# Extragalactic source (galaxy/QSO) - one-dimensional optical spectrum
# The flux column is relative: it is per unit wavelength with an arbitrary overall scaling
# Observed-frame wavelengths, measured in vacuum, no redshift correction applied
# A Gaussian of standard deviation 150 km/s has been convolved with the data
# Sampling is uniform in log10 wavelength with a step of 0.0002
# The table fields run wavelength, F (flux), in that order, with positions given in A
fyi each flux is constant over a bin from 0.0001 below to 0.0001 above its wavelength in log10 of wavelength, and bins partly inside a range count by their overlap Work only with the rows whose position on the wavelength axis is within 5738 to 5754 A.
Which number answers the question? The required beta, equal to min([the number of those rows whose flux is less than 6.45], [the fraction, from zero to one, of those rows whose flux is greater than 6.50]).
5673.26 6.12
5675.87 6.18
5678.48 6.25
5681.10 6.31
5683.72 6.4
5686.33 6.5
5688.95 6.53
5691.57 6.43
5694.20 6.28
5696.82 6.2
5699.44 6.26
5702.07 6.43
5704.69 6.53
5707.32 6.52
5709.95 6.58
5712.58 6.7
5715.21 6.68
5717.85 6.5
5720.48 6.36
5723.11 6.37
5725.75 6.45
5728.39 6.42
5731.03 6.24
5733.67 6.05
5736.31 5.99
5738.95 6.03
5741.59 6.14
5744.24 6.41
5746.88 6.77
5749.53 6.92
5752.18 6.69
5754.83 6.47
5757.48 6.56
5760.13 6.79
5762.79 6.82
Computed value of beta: 0.50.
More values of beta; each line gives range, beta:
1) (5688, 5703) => 0.17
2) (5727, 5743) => 0.00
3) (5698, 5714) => 0.67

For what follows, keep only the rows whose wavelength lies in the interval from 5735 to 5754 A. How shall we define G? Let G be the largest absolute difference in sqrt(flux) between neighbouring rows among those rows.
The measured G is 0.070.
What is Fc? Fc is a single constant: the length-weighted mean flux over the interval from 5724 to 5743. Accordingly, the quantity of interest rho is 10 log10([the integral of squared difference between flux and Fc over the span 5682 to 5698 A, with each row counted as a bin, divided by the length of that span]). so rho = -12.8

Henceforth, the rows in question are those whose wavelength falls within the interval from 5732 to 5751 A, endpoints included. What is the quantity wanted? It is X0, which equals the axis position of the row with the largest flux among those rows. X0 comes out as 5749.53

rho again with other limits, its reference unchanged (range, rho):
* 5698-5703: -15.5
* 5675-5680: -26.1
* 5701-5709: -10.1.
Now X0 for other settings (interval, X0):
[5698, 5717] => 5712.58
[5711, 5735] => 5712.58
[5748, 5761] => 5749.53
